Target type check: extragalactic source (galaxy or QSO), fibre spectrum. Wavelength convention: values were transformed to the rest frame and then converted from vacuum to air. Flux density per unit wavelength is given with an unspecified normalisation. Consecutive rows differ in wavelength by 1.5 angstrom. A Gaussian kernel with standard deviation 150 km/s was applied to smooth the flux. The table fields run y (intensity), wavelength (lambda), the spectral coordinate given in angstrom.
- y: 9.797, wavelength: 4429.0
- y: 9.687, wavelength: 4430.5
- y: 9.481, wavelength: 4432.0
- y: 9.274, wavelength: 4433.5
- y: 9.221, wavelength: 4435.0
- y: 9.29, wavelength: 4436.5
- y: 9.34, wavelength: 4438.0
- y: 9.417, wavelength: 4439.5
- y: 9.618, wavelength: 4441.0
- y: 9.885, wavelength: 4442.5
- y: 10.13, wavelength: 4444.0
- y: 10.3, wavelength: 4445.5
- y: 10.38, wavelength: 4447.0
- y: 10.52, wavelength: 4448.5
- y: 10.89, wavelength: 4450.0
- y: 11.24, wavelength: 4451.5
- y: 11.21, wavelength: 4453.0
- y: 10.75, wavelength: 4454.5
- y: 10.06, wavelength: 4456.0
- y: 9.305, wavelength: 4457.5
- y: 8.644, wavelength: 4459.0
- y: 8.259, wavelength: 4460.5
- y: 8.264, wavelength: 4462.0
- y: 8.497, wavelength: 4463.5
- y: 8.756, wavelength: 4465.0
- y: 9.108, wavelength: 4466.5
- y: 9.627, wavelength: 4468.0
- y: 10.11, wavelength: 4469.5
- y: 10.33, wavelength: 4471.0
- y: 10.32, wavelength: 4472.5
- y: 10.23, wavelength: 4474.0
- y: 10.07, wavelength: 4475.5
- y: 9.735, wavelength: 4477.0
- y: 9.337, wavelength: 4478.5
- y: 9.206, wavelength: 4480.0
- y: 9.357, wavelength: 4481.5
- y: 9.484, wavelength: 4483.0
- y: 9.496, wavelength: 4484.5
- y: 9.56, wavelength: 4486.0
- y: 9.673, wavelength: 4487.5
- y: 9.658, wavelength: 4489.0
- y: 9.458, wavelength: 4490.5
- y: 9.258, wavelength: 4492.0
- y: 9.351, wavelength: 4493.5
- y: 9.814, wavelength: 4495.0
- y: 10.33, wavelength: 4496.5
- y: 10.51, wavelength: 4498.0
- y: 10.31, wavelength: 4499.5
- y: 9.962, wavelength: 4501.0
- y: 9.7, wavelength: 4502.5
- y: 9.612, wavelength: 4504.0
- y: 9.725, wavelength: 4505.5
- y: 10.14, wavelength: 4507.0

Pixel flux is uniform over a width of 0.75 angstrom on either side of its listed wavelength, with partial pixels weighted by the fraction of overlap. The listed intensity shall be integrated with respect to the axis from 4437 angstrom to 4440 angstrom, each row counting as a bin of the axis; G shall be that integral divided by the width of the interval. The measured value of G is 9.4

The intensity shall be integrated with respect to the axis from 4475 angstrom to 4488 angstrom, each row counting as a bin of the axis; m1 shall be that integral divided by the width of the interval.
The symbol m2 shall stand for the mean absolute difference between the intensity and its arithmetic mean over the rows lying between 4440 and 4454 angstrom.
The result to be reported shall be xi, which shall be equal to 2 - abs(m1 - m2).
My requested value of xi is -7.09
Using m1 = 9.53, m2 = 0.446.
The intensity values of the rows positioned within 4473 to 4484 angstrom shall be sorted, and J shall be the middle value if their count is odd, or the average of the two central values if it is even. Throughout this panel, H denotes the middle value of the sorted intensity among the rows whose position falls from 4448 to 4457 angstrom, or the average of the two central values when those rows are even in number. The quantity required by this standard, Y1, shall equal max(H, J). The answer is 10.8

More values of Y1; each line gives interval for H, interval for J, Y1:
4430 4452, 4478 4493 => 9.7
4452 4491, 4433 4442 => 9.5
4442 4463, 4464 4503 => 10.2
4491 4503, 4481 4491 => 9.9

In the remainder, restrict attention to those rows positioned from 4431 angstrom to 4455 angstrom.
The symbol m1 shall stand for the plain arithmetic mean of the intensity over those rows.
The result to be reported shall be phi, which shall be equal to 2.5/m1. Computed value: 0.249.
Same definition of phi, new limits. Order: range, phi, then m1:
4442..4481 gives 0.255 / 9.8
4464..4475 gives 0.256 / 9.8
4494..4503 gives 0.247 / 10.1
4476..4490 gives 0.263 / 9.5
